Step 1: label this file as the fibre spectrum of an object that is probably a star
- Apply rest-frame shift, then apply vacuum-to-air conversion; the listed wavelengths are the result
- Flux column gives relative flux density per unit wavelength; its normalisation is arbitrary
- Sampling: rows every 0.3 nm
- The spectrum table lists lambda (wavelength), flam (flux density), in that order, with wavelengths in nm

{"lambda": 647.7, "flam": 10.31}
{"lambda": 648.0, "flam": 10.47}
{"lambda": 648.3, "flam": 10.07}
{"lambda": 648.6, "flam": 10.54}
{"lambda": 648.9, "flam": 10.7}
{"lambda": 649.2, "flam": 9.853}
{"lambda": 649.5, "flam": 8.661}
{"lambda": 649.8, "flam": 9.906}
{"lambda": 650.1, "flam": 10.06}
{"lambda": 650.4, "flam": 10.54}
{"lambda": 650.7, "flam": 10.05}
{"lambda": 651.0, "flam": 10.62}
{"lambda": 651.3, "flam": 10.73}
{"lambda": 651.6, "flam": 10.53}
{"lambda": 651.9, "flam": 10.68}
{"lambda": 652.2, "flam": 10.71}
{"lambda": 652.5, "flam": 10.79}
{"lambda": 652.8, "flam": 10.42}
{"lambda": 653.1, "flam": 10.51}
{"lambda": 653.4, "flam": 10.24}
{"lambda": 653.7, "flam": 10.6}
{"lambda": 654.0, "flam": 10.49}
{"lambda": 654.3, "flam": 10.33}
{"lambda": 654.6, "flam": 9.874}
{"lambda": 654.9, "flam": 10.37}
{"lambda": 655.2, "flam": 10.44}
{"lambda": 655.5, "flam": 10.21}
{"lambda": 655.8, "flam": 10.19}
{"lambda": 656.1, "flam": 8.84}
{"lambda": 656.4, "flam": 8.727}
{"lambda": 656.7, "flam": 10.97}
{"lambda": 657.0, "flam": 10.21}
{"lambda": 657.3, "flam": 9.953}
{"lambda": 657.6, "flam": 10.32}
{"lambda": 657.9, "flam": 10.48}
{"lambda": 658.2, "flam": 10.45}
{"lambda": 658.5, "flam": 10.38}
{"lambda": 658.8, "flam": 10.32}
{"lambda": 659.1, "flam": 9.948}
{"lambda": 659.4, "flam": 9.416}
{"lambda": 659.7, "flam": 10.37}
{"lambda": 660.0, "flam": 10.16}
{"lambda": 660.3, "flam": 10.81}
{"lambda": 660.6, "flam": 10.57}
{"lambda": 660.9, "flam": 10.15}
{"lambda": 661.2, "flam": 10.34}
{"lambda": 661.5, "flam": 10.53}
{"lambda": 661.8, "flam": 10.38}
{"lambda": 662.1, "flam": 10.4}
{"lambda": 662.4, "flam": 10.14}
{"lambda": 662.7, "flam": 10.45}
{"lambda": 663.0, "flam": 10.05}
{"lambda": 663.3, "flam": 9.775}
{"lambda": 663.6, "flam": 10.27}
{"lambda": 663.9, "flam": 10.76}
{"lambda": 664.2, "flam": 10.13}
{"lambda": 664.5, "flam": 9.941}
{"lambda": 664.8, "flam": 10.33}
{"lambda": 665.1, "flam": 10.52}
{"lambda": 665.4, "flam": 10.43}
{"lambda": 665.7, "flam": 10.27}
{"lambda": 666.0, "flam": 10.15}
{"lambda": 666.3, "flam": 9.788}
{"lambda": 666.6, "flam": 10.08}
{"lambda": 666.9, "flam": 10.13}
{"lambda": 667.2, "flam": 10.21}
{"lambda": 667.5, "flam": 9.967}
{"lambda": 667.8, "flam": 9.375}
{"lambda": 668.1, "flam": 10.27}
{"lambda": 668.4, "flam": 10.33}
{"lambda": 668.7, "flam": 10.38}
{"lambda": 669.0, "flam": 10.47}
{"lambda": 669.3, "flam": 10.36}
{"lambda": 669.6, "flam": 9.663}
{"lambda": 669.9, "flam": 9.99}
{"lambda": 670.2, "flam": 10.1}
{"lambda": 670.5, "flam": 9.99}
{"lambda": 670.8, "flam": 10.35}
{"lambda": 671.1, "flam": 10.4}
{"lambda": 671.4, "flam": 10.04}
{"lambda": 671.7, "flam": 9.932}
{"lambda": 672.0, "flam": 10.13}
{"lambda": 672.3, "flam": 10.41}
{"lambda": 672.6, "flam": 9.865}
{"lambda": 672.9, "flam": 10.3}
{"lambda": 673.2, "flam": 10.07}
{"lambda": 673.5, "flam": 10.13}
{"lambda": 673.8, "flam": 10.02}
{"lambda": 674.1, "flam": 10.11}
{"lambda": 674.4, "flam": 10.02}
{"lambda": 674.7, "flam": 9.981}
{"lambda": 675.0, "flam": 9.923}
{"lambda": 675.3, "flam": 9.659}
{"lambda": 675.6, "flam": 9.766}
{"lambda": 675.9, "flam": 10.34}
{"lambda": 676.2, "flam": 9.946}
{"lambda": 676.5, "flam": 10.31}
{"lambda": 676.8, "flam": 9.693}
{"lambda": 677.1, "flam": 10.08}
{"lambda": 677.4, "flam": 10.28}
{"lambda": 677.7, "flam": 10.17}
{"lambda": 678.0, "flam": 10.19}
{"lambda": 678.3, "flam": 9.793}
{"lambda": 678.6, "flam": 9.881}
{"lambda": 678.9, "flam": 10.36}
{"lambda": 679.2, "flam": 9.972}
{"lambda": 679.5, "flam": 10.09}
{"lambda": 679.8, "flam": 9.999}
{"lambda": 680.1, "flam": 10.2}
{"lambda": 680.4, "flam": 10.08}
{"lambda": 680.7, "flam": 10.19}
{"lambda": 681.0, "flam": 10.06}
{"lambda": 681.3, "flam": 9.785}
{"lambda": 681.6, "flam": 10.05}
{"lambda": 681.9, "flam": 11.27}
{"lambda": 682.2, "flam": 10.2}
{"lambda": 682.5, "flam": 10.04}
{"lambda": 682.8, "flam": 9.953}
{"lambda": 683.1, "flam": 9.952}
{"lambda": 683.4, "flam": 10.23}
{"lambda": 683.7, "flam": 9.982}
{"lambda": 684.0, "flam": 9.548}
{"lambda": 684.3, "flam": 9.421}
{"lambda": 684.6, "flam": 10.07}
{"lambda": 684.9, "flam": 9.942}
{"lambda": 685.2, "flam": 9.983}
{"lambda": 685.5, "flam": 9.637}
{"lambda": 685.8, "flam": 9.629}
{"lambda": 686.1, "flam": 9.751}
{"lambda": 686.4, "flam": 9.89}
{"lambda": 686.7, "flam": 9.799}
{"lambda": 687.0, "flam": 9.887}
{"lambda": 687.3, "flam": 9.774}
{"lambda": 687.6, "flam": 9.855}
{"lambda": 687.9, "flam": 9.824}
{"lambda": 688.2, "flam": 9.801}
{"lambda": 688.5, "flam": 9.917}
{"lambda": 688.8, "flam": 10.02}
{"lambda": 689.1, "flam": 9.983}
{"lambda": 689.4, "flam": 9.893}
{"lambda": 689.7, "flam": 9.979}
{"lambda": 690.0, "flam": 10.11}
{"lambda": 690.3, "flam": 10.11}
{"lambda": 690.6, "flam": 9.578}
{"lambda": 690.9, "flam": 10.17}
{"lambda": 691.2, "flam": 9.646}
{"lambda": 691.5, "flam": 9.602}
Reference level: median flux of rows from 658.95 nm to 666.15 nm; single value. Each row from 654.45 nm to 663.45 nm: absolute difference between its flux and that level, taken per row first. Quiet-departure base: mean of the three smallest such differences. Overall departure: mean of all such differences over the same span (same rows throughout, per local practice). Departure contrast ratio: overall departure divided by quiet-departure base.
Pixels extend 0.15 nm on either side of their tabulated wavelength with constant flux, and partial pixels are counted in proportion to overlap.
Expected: 12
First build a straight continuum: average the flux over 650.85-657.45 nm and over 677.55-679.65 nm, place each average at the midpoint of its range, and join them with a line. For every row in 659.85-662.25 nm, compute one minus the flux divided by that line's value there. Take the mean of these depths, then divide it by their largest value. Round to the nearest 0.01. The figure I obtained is -2.37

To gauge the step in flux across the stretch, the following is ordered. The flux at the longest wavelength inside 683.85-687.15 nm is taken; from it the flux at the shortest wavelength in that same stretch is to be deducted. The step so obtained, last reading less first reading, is 0.34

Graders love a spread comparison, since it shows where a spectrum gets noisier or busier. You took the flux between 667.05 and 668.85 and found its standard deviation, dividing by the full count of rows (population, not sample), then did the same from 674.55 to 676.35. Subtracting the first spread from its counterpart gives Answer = -0.13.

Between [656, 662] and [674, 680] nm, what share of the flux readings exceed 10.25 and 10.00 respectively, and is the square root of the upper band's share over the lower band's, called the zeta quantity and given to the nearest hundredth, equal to 0.91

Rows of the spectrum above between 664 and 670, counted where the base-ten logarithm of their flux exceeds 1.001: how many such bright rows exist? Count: 14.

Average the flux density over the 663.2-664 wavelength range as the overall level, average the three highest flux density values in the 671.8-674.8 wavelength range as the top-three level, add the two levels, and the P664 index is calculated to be 20.5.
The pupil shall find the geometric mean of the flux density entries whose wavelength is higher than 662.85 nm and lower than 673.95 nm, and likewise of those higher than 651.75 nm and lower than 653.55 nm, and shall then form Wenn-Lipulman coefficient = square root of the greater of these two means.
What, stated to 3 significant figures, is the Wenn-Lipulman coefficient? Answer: 3.25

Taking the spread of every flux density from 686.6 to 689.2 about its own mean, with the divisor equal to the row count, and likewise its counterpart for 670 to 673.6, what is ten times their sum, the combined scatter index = 2.6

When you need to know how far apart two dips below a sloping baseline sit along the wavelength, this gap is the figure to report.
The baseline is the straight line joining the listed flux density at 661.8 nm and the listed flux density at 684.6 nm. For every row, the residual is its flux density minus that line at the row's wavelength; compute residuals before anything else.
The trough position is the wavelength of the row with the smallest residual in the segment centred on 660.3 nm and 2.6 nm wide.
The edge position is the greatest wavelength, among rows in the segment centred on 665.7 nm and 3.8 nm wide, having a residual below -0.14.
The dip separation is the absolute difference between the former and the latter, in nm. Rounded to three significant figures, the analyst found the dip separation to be 8.10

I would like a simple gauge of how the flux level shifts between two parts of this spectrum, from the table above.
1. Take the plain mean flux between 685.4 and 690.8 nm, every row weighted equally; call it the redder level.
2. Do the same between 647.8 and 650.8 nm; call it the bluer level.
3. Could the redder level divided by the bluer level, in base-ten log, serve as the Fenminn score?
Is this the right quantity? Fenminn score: -0.0099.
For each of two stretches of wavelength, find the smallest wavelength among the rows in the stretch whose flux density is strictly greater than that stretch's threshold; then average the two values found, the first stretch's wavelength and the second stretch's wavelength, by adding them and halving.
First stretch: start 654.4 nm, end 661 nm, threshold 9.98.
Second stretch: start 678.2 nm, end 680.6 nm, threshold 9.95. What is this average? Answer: 666.90 nm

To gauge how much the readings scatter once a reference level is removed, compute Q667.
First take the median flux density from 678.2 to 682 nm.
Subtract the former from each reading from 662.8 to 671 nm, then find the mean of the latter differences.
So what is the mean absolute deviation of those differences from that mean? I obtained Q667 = 0.22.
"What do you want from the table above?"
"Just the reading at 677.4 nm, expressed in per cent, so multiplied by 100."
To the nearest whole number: 1028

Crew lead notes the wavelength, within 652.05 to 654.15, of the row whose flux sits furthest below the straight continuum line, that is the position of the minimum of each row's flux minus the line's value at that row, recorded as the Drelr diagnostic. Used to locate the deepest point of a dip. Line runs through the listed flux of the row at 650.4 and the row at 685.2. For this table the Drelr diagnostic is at 653.4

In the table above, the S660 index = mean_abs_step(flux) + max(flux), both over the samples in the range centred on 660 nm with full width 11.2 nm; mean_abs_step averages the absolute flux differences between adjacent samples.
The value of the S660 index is 11.36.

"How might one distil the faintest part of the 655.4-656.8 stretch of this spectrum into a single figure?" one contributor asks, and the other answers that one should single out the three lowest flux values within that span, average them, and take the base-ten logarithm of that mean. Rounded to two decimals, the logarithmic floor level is 0.97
